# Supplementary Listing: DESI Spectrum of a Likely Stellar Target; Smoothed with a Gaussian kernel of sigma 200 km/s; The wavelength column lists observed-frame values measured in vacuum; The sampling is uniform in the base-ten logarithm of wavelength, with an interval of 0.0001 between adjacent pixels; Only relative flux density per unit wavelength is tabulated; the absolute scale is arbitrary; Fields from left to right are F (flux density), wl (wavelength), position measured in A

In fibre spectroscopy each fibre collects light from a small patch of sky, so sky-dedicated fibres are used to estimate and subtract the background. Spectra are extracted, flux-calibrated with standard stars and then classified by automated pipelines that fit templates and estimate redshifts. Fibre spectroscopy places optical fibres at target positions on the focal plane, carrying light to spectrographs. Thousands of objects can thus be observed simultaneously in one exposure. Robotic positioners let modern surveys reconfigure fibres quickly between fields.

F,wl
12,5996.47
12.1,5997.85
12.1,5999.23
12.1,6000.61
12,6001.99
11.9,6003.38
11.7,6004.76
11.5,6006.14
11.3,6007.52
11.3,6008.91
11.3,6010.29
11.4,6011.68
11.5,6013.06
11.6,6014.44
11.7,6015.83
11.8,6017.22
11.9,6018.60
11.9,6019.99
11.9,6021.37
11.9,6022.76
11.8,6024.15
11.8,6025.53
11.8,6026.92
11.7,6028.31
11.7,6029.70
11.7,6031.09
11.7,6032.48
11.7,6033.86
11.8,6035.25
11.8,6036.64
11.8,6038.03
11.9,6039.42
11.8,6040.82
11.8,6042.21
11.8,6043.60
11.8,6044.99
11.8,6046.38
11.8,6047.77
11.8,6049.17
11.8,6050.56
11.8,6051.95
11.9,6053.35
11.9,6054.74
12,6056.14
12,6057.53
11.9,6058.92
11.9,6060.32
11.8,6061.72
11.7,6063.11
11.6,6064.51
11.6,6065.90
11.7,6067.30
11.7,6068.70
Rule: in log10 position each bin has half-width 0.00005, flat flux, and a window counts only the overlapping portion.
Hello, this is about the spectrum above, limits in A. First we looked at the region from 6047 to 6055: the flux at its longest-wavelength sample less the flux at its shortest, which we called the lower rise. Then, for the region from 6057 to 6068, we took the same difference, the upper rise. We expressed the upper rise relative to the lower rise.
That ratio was -3.0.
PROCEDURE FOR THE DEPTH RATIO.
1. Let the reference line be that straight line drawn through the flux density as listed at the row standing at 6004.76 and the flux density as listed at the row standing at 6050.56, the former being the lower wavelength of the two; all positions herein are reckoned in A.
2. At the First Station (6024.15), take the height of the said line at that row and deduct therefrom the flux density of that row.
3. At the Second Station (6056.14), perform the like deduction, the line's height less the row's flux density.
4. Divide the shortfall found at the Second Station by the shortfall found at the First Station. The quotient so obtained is 3.3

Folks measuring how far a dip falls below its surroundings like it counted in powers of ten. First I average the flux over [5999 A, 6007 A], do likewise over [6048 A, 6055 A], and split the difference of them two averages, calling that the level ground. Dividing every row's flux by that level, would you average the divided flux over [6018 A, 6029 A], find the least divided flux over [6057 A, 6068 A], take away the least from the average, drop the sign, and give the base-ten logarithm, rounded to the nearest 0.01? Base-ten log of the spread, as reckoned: -1.70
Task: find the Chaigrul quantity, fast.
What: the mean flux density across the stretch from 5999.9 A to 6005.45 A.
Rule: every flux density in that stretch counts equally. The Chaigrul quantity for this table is 11.9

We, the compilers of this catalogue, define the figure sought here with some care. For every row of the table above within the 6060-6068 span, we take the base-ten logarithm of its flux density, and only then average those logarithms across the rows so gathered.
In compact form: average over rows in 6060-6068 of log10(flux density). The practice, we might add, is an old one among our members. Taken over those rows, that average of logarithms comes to 1.07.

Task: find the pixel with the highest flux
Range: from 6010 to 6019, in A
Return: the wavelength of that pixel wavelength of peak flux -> 6018.60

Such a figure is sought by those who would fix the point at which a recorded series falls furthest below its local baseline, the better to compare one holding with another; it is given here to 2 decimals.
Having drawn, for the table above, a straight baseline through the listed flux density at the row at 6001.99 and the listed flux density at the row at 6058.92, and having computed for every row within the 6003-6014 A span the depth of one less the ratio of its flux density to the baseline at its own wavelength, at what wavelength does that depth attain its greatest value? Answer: 6007.52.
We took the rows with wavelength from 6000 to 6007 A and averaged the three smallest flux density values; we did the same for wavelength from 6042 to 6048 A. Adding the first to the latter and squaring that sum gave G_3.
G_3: 552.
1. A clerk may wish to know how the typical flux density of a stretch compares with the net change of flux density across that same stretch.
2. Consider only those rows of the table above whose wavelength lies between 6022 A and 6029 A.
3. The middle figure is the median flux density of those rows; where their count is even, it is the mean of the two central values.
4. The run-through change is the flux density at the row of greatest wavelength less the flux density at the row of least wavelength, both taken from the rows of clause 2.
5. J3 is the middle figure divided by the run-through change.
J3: -59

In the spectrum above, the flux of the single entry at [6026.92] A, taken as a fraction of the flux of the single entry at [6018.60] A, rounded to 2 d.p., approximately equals 0.99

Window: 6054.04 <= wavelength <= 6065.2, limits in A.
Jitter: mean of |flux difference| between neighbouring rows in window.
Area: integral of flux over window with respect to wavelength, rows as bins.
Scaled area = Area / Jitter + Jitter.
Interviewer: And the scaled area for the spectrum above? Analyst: 1852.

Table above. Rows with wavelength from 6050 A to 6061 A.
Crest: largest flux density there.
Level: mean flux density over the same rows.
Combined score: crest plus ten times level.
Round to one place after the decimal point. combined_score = 131.0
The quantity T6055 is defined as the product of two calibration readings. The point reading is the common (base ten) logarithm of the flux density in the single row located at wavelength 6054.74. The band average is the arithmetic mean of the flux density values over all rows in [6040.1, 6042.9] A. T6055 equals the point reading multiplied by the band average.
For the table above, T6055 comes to 12.7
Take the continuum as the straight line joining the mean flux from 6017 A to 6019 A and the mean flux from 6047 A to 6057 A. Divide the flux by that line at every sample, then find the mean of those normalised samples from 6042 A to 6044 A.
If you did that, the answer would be 0.995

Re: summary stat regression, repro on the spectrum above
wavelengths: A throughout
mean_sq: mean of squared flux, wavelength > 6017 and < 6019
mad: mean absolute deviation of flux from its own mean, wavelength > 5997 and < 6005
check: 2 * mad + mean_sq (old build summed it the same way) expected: 141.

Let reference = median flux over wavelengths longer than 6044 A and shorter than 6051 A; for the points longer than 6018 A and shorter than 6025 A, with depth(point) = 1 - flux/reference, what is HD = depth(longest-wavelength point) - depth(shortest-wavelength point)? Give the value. 0.008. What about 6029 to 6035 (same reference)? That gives 0.000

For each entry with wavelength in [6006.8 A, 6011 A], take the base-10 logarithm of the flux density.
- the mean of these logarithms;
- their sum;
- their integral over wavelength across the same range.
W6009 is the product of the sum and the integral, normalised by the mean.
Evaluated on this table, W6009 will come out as 13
